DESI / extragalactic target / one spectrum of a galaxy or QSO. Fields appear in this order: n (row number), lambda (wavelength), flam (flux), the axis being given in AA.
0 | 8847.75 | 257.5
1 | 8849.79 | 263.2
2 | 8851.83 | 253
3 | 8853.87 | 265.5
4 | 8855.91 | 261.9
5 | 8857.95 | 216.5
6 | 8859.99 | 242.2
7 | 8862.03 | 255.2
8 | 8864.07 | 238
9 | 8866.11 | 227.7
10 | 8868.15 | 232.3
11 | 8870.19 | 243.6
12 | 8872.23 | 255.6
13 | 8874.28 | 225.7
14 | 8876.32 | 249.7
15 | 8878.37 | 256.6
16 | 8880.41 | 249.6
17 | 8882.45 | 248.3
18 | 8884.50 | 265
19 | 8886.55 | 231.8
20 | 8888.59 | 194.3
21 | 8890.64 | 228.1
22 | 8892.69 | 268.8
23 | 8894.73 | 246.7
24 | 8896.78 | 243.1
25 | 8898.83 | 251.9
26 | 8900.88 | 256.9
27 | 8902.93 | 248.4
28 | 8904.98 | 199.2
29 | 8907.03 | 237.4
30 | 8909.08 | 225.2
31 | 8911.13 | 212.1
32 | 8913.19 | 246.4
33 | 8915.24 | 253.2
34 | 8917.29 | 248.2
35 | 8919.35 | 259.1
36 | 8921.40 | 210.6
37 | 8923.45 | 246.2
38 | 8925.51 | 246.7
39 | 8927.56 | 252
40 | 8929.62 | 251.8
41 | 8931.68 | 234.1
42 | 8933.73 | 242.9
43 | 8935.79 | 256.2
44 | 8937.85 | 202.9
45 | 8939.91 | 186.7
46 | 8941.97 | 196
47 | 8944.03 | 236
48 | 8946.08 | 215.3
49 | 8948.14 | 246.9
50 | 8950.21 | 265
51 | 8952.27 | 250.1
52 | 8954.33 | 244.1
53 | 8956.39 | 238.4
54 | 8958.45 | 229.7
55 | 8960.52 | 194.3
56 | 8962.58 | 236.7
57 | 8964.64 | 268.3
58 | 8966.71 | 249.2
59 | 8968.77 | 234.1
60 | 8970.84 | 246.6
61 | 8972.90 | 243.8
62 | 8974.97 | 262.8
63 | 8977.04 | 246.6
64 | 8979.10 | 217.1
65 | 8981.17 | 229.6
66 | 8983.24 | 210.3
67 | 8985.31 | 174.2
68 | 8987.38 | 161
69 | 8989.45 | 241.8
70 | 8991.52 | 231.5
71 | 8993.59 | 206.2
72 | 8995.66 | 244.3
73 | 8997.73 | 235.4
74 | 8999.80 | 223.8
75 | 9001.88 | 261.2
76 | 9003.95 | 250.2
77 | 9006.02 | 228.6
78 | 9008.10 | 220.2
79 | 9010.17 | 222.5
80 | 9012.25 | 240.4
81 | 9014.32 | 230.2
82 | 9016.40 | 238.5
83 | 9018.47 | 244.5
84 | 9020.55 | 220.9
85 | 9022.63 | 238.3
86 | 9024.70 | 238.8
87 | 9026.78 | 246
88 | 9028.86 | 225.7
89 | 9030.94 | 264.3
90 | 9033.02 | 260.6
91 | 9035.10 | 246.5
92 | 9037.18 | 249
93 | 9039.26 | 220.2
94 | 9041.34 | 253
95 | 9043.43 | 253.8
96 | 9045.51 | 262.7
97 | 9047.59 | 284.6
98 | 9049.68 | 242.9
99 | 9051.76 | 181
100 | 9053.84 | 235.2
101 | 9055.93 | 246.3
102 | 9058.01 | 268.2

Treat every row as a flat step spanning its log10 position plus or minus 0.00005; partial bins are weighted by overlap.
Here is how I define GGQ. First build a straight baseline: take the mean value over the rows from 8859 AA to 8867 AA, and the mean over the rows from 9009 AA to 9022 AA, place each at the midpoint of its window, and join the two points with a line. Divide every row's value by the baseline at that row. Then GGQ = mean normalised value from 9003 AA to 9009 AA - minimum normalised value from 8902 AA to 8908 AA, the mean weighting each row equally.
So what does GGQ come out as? 0.16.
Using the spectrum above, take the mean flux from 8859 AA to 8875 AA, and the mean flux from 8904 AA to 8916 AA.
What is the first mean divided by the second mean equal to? 1.05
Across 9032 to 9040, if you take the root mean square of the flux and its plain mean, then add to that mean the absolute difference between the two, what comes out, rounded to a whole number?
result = 245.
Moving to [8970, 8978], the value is 250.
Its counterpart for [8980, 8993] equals 210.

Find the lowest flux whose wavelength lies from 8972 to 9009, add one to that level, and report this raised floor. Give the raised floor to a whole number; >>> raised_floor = 162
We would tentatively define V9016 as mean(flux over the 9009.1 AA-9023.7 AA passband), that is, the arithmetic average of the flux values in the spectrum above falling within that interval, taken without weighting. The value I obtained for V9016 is 234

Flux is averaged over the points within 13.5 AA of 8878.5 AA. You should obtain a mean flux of 239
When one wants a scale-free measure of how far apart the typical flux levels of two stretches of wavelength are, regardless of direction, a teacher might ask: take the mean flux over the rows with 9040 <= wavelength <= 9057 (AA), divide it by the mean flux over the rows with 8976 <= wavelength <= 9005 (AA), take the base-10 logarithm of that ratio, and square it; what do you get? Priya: 0.0015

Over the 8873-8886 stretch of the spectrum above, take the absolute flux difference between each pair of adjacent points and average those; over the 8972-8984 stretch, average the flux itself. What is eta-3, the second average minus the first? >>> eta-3 224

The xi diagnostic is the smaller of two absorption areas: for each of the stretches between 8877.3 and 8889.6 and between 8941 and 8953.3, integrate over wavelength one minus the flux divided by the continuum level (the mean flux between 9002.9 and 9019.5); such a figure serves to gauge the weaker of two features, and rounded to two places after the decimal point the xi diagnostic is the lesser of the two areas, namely -0.34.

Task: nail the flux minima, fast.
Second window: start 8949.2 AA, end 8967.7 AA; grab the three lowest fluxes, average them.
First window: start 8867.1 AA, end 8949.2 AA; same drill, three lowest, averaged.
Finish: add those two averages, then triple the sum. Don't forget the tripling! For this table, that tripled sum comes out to 1238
